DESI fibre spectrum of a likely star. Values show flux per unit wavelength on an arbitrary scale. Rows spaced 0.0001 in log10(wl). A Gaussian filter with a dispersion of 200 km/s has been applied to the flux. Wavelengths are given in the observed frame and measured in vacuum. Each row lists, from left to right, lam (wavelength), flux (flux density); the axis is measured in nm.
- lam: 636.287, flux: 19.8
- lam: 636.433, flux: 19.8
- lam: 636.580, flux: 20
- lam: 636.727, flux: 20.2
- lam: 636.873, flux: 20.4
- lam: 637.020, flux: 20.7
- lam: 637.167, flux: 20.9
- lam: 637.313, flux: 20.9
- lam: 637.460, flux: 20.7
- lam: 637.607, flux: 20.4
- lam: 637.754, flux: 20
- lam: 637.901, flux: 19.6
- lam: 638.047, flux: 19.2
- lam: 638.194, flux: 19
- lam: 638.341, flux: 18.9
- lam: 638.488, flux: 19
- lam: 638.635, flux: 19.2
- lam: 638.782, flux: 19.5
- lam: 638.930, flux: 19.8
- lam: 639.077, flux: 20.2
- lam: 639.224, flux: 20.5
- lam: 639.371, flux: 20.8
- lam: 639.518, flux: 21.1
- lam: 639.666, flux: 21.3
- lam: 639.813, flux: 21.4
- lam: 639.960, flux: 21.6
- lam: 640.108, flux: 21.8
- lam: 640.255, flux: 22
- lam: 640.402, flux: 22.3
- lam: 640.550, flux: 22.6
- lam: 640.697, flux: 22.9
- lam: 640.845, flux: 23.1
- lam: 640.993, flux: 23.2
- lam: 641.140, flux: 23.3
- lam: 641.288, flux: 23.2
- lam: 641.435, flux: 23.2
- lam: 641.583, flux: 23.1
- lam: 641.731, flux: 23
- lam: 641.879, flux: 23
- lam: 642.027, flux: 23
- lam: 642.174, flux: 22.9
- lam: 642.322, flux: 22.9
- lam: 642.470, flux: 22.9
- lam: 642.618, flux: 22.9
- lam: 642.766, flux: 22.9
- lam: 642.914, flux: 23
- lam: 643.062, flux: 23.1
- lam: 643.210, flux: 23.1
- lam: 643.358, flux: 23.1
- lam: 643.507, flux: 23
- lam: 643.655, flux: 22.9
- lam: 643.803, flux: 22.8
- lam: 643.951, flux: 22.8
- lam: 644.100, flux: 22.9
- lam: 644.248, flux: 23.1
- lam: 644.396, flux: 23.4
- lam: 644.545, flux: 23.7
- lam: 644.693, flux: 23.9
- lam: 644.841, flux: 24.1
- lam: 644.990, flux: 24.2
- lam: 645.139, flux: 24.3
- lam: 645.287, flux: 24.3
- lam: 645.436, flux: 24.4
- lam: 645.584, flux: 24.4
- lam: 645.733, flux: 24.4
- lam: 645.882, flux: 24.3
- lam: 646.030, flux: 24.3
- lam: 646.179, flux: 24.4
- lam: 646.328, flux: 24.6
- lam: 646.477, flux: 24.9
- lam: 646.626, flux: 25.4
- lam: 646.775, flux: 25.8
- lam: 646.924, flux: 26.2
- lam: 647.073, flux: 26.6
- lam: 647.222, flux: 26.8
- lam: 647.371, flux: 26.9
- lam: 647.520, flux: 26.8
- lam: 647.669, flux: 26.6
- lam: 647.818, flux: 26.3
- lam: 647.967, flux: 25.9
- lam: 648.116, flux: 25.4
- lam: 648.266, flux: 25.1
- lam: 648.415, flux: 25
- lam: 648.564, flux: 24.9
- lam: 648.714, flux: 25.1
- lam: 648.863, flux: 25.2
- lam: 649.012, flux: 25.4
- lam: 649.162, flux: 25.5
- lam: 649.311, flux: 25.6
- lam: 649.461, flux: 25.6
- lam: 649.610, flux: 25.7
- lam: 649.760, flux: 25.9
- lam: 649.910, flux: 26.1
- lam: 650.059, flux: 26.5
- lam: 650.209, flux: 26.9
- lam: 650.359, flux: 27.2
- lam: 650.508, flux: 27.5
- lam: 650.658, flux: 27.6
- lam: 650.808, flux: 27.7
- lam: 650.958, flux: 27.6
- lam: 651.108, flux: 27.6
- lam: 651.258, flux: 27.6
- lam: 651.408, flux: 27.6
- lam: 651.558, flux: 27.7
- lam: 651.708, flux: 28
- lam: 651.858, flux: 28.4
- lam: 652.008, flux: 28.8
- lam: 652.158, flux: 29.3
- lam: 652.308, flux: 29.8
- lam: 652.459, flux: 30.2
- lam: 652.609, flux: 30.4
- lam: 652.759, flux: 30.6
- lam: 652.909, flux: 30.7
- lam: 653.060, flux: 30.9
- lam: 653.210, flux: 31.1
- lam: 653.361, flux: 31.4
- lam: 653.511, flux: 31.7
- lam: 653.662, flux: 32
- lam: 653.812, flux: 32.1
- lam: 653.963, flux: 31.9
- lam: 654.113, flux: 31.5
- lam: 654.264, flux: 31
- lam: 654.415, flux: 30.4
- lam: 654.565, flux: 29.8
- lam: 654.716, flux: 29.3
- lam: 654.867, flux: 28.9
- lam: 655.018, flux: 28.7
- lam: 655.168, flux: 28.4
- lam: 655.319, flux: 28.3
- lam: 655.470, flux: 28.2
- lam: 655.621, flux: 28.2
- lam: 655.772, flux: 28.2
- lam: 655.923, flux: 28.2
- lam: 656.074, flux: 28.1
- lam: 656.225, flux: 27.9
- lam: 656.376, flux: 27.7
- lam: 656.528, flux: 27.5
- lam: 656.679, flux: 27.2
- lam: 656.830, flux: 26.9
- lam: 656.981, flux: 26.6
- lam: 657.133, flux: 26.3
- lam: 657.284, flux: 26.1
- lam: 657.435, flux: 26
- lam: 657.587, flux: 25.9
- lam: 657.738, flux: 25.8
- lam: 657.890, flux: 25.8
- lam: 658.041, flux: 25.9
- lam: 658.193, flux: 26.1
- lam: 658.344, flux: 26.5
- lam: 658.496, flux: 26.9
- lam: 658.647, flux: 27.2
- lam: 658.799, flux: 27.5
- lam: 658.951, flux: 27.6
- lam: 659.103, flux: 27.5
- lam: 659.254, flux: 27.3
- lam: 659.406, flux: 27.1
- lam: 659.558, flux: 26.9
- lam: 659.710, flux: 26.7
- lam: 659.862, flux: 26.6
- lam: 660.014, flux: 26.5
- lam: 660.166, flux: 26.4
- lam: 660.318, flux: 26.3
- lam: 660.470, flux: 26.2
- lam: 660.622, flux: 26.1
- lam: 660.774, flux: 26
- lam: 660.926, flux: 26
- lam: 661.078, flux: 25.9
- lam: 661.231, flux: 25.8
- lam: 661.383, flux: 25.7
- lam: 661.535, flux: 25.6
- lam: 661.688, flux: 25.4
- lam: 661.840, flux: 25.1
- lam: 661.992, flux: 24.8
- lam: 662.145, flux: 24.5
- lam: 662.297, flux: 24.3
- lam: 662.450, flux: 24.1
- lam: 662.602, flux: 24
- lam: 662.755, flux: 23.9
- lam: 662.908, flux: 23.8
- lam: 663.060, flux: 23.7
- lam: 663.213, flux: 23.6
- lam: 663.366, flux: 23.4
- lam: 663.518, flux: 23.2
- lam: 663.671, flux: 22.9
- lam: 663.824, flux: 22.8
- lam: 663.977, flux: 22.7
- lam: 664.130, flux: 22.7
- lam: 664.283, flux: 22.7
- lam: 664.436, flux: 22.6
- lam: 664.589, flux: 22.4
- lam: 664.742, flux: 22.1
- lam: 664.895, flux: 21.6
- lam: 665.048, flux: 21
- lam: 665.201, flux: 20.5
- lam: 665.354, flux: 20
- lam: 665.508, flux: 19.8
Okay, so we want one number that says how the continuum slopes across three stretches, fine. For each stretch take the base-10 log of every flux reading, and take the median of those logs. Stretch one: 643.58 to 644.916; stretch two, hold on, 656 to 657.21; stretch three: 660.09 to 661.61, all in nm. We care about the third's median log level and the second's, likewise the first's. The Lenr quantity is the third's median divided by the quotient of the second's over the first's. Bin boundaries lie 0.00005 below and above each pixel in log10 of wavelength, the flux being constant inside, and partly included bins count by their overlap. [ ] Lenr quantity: 1.34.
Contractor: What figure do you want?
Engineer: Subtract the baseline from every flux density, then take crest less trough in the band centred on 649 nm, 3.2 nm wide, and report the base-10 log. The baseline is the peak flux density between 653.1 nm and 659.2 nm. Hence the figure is 0.41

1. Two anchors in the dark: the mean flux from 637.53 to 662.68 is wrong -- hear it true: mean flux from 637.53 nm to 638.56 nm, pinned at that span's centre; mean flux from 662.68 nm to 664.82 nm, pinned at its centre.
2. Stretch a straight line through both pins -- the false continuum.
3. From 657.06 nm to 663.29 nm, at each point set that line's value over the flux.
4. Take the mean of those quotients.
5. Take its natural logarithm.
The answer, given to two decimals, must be -0.13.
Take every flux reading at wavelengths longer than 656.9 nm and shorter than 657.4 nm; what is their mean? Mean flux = 26.3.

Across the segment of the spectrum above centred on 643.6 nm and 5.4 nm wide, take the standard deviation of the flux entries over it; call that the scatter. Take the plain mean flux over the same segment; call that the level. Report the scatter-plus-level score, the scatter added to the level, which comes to 24.0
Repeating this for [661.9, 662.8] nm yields 24.6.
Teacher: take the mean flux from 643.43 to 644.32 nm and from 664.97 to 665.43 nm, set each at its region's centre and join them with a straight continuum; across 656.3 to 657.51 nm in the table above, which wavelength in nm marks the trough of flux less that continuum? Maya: 657.435 nm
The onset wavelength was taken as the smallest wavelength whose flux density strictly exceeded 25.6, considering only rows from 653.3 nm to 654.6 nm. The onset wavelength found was 653.361 nm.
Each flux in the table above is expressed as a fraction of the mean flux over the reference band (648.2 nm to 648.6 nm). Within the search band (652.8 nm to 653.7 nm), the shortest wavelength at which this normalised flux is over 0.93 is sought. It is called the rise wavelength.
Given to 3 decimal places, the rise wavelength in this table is 652.909 nm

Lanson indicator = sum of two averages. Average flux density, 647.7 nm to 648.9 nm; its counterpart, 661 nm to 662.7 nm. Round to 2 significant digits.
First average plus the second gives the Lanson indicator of 50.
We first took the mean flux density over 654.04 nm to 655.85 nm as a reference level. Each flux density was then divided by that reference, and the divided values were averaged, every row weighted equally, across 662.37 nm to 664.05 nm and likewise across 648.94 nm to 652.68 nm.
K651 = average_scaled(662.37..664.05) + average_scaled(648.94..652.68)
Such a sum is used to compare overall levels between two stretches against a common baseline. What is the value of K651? 1.74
